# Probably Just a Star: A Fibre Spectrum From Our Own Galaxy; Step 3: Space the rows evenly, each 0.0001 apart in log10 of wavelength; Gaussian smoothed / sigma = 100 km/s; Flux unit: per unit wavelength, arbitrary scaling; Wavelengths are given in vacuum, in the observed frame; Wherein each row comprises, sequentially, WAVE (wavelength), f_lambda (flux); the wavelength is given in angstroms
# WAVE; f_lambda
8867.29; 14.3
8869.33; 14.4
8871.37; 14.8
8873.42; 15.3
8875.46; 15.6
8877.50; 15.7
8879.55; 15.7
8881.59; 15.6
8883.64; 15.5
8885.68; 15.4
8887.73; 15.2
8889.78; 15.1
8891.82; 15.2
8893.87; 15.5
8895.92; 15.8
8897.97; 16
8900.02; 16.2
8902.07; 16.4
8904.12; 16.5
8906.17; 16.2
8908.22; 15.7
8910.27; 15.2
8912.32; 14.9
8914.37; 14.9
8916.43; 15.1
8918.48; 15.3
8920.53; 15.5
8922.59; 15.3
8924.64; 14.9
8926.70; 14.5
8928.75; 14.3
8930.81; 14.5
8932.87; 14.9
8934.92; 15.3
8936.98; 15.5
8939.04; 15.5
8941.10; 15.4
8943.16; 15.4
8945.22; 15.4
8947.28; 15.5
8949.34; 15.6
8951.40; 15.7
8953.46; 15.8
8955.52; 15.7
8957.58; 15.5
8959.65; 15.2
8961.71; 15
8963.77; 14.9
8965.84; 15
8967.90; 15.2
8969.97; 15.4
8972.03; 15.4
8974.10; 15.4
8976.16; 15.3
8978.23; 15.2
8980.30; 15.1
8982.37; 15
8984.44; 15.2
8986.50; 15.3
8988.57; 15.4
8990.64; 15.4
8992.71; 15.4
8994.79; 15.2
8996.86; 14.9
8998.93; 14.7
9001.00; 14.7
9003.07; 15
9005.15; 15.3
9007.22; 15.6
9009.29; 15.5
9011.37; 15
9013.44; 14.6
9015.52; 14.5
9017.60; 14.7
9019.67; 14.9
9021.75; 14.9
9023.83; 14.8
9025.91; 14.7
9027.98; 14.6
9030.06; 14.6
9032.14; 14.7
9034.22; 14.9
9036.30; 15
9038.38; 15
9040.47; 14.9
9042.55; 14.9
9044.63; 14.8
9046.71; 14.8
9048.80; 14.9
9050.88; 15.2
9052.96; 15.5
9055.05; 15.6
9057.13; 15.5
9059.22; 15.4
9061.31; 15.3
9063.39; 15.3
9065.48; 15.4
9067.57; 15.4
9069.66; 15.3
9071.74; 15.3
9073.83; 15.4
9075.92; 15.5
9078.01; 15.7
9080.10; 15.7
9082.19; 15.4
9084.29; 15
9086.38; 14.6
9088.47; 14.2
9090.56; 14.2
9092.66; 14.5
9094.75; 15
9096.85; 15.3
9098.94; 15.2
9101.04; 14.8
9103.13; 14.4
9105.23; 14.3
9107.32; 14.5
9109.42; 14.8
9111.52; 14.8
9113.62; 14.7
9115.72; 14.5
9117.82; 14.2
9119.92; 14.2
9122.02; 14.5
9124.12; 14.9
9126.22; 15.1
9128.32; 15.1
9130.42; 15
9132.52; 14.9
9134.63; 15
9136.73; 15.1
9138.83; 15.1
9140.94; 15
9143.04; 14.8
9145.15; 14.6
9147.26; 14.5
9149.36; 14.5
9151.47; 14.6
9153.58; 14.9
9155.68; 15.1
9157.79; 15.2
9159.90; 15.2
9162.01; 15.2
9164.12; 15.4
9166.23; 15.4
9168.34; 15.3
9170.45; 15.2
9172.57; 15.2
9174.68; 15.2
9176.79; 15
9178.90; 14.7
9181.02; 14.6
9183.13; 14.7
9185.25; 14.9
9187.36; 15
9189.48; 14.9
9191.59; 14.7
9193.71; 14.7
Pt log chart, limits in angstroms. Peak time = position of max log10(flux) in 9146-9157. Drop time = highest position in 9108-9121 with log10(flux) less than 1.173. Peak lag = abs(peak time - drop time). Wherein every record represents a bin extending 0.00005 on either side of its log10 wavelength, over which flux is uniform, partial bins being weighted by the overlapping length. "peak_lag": 35.8 angstroms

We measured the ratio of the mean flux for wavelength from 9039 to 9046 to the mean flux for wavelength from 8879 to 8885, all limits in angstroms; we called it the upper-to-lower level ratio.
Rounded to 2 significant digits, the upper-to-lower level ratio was 0.95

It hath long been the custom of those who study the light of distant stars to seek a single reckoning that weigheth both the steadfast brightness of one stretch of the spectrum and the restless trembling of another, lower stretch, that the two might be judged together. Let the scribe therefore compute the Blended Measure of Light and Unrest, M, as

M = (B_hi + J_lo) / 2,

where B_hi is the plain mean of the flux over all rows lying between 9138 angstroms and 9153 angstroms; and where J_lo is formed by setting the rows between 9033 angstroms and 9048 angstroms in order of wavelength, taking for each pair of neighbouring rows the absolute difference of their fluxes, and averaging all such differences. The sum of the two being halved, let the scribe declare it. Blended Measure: 7.39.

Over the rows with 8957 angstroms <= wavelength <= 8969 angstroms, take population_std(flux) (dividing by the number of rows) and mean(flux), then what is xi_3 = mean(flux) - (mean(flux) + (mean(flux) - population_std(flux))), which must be -14.9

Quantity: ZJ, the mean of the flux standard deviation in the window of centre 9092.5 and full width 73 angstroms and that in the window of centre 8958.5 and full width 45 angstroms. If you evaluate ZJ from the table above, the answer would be 0.35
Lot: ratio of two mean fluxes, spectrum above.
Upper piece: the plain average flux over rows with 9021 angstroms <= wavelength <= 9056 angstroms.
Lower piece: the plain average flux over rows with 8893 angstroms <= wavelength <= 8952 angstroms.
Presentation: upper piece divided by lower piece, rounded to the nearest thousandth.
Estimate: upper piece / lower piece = 0.969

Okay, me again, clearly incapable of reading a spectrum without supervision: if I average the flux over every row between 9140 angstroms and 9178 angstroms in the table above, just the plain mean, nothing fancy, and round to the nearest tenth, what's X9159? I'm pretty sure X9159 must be 15.0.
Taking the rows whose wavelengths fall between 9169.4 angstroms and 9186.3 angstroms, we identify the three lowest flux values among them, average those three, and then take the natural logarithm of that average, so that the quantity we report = 2.69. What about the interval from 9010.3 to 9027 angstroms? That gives 2.68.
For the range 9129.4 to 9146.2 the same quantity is 2.69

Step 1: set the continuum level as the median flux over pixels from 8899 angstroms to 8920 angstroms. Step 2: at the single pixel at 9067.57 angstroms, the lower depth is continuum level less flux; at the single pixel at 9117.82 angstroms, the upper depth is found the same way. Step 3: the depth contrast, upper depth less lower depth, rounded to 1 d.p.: 1.2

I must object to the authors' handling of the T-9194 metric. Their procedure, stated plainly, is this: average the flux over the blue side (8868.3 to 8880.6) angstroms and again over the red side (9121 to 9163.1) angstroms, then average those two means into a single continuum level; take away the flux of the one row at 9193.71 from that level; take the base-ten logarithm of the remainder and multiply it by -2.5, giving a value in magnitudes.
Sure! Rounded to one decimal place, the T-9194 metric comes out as 1.0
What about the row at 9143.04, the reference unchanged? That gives 1.4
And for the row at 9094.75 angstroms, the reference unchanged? 2.7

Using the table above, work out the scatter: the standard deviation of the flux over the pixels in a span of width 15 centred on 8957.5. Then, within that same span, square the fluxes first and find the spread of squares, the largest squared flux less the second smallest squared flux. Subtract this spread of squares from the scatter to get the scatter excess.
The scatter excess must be -24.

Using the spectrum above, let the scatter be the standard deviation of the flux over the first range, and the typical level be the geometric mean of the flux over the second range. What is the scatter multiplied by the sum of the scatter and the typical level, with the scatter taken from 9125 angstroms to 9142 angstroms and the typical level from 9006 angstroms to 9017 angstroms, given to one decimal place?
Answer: 1.1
